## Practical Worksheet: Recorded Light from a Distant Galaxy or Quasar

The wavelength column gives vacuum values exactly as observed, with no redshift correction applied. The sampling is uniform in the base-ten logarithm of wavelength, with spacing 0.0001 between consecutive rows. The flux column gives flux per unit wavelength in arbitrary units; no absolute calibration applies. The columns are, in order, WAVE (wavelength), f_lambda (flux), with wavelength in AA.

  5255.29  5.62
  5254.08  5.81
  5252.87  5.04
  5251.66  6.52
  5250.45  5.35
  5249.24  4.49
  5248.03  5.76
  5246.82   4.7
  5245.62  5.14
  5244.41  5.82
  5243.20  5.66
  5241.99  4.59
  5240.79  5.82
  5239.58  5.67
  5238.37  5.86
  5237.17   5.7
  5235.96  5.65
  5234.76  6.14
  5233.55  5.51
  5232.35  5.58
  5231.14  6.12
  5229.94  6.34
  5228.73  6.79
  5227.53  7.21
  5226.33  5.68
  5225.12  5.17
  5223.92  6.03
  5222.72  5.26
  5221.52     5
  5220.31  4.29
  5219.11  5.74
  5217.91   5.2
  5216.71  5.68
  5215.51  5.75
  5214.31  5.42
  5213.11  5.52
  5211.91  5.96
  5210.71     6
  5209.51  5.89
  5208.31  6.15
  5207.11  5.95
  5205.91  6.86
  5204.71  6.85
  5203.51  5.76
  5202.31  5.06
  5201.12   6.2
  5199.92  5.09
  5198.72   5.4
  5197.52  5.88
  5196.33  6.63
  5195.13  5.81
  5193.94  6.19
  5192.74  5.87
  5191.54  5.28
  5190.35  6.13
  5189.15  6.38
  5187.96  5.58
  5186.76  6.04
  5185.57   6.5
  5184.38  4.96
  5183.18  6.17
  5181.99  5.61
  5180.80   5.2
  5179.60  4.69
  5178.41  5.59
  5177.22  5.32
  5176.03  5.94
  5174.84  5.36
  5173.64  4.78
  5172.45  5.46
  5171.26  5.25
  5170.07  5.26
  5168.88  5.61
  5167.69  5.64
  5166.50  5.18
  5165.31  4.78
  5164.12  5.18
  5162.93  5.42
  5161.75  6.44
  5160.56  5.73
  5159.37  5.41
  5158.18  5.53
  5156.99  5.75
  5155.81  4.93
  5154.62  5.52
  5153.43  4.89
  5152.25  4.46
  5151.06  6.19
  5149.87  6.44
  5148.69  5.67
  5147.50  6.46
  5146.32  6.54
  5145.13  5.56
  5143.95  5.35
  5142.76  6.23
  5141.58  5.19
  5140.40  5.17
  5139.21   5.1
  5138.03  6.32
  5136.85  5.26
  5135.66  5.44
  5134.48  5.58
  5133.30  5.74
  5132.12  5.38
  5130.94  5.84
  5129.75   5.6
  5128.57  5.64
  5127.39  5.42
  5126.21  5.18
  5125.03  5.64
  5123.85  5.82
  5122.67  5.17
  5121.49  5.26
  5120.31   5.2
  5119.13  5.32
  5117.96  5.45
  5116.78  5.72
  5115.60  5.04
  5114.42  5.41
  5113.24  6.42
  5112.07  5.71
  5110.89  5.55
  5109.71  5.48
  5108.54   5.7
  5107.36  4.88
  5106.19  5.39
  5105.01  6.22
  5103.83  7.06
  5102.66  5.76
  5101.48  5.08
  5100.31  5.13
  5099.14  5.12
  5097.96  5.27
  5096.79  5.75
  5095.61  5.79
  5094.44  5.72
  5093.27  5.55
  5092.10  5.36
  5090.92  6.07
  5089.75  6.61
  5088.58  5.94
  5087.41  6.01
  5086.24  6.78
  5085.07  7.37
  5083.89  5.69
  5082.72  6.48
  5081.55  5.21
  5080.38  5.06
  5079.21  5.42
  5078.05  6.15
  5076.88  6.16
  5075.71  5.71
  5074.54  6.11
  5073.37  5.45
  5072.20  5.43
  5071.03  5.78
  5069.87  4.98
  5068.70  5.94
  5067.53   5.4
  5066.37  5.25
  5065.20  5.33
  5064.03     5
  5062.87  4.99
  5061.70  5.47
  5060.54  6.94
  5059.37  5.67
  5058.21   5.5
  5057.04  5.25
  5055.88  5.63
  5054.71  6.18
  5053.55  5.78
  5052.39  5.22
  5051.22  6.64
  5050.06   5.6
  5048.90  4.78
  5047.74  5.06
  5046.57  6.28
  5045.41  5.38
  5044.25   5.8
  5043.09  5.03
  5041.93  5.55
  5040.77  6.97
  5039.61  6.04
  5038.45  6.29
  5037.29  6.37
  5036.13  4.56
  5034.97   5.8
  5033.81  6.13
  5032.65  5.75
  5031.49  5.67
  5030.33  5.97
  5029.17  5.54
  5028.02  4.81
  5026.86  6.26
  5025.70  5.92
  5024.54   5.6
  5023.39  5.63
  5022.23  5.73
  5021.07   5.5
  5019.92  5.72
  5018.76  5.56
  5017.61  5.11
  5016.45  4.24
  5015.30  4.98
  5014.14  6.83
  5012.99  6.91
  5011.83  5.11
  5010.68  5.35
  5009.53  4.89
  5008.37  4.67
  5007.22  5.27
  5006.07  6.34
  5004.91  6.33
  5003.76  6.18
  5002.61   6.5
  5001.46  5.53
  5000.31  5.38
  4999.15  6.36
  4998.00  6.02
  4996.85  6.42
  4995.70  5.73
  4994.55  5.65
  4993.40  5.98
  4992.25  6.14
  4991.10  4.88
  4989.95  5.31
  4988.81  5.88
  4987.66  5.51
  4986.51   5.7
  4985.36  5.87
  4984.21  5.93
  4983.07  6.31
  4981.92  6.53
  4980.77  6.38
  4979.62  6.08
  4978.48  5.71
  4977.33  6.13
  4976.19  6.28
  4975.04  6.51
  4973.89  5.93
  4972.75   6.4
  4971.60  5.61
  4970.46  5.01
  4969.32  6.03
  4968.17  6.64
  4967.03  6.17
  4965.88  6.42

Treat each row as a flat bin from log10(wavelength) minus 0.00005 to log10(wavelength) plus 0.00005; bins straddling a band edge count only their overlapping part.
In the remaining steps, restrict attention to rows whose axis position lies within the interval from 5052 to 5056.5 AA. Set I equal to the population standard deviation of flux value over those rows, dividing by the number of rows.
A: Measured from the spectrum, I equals 0.34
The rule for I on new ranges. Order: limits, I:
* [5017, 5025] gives 0.20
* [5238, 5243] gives 0.52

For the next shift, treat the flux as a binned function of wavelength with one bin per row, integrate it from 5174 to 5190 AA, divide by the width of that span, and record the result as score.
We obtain 5.63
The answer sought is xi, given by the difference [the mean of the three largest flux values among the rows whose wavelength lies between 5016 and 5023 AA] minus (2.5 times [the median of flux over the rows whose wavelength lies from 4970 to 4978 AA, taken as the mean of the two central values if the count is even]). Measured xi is -9.7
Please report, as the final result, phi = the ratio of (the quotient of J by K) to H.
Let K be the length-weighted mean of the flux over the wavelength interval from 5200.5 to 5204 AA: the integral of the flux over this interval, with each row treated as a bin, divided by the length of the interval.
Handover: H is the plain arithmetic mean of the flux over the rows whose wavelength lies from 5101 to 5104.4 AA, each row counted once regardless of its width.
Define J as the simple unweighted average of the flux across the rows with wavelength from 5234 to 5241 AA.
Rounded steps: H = 6.0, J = 5.8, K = 5.67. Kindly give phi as 0.17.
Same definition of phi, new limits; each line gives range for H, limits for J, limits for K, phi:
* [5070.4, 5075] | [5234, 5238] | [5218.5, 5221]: 0.20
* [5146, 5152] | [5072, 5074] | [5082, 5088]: 0.14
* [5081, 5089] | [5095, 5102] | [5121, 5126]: 0.16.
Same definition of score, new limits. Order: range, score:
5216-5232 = 5.73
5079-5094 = 5.98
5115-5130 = 5.42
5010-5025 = 5.56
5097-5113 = 5.59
